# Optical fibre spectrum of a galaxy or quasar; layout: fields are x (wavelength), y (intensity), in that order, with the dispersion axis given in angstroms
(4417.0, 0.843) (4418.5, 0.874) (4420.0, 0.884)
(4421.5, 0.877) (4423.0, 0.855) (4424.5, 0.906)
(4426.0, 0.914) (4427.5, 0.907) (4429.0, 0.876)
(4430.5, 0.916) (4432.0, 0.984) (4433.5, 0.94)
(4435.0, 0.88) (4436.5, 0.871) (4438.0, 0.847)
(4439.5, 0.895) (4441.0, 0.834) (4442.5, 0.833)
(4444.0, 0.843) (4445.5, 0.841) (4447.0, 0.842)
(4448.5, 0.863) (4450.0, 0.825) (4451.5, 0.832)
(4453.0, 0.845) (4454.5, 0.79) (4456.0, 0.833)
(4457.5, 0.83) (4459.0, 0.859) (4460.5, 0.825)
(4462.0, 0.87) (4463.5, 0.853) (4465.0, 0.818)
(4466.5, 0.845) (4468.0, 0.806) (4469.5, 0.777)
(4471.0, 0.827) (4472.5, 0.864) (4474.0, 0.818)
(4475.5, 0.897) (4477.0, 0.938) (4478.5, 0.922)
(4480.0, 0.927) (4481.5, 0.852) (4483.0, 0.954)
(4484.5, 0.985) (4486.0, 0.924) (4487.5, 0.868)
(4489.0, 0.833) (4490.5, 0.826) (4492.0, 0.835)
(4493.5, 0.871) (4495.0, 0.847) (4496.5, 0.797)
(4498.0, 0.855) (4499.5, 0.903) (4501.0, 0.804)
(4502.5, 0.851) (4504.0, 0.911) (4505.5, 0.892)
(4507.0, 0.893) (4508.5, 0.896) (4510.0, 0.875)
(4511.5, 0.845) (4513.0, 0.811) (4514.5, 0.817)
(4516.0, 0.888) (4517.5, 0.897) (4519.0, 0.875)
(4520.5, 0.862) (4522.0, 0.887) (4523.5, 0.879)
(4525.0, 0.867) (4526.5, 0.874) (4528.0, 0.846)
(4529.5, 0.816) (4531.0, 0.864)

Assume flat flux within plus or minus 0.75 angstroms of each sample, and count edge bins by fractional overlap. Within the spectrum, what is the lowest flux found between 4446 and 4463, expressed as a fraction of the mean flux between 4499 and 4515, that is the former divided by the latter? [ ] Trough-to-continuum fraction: 0.91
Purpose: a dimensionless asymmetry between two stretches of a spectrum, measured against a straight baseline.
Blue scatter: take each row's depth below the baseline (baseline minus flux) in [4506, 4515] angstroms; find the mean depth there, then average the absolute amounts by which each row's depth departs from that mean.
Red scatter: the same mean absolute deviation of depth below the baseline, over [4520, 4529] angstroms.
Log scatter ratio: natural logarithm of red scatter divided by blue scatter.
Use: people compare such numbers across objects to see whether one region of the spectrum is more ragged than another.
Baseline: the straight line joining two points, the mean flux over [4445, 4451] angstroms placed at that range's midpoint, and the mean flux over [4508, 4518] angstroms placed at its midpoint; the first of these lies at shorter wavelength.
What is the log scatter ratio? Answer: -1.1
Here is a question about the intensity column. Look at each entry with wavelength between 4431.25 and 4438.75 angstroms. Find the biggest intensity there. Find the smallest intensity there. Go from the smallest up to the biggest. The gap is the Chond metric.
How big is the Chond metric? 0.14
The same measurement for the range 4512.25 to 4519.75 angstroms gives 0.09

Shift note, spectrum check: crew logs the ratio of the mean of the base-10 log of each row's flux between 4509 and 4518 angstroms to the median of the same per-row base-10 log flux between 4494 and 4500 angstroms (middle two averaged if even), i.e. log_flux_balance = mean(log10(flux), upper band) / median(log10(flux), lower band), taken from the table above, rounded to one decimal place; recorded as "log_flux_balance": 1.0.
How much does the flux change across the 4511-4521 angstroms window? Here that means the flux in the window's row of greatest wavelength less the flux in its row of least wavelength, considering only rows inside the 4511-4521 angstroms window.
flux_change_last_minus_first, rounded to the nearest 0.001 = 0.017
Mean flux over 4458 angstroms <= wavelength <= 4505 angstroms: 0.863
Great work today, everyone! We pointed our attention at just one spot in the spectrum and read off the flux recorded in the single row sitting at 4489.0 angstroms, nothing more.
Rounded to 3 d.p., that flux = 0.833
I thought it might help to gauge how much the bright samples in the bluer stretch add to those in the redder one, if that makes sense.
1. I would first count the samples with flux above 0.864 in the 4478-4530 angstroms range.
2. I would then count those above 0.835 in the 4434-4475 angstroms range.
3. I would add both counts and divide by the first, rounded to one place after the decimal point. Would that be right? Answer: 1.7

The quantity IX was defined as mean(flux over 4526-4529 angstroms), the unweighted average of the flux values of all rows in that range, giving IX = 0.86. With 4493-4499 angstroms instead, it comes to 0.84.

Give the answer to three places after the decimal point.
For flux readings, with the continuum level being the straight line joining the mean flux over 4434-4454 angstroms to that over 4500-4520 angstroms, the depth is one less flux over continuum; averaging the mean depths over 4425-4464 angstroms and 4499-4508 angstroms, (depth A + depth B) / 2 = -0.014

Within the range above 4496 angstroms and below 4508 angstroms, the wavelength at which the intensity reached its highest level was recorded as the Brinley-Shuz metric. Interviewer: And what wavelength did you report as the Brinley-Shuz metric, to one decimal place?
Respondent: 4504.0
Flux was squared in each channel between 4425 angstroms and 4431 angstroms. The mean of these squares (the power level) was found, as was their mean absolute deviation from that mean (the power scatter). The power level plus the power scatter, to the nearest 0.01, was 0.84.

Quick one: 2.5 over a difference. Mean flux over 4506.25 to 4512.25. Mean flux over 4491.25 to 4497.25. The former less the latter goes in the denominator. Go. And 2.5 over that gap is 63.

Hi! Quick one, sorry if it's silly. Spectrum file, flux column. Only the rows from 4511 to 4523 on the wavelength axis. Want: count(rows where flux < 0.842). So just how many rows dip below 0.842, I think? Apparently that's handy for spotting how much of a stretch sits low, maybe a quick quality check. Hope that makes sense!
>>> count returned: 2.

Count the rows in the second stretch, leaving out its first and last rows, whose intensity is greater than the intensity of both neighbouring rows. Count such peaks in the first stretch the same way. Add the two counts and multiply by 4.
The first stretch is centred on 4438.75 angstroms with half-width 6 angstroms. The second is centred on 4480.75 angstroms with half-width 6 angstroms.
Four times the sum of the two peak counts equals 16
